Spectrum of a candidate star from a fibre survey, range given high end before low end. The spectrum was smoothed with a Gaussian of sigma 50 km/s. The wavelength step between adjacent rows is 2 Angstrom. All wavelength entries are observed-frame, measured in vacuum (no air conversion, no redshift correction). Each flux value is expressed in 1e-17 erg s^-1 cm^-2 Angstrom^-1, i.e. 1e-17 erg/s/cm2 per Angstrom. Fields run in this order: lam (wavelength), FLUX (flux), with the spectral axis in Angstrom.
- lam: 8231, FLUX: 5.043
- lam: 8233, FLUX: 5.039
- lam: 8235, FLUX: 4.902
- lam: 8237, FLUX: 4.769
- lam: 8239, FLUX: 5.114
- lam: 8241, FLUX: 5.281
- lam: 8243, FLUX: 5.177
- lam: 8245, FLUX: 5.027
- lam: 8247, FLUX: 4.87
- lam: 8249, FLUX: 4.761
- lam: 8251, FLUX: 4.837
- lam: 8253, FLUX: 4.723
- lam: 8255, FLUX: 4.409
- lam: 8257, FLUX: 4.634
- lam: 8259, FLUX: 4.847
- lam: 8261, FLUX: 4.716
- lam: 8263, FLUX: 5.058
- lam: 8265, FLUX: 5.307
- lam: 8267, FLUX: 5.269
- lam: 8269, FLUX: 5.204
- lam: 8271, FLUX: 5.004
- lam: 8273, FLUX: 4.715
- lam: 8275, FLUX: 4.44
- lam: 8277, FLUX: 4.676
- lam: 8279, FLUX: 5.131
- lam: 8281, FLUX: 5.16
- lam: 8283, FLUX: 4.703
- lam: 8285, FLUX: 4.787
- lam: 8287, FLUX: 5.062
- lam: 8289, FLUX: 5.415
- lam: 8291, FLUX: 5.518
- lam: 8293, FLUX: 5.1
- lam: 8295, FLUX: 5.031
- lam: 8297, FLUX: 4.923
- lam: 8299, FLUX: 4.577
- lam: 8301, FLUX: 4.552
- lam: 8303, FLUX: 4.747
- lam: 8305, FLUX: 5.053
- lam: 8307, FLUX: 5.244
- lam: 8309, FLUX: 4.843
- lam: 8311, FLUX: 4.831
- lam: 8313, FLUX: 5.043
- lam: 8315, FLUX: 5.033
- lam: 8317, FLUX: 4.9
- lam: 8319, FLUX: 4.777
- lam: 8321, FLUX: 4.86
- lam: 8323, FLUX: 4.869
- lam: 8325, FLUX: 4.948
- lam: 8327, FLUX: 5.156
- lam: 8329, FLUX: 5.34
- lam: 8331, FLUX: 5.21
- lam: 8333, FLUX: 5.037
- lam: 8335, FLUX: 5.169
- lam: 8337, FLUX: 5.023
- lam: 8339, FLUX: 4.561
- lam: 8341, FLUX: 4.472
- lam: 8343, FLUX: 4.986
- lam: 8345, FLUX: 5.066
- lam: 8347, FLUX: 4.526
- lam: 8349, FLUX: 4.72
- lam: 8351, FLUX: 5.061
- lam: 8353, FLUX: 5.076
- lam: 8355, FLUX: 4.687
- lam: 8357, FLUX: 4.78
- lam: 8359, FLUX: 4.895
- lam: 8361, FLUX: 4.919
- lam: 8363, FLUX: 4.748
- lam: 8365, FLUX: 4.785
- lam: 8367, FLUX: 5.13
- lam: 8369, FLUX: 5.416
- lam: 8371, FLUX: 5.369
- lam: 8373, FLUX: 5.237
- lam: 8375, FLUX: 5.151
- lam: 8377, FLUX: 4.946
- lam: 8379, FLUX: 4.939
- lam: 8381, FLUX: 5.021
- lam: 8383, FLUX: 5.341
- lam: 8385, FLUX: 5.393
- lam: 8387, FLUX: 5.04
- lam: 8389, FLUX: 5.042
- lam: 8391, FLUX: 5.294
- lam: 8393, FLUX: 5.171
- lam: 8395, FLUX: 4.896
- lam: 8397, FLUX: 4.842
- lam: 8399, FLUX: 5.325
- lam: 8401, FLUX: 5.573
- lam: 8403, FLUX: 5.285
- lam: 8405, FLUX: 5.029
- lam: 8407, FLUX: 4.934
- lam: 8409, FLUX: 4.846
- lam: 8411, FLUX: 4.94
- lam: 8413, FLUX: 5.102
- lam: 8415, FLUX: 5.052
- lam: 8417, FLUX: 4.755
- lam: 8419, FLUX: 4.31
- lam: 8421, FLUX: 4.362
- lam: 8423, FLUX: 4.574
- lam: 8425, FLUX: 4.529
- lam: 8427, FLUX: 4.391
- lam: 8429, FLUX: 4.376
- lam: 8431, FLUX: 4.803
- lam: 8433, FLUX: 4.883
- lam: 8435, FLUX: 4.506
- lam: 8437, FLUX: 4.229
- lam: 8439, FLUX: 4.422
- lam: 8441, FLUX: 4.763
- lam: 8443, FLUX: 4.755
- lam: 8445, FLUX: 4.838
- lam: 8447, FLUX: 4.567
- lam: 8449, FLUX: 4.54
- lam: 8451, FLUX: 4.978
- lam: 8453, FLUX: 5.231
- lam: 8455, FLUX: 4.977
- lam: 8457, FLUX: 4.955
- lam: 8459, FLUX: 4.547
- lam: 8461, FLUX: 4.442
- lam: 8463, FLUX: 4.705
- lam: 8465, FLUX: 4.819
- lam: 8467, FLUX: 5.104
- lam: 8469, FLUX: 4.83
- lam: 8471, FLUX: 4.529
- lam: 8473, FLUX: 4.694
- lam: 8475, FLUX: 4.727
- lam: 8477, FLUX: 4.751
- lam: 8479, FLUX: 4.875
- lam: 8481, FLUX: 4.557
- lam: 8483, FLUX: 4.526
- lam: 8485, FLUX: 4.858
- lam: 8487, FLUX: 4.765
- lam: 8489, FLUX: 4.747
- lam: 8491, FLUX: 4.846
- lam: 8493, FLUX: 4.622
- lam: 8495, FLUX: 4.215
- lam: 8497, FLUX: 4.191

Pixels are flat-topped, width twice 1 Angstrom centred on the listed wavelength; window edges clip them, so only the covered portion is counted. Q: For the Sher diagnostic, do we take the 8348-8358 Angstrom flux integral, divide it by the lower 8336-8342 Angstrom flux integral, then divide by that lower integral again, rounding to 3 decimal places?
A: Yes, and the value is 0.062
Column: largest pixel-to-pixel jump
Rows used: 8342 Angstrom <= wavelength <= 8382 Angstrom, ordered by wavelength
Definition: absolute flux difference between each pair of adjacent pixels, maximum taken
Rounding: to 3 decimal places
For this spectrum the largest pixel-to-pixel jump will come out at 0.540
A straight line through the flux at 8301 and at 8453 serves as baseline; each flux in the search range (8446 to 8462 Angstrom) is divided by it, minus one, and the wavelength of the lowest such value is 8461 Angstrom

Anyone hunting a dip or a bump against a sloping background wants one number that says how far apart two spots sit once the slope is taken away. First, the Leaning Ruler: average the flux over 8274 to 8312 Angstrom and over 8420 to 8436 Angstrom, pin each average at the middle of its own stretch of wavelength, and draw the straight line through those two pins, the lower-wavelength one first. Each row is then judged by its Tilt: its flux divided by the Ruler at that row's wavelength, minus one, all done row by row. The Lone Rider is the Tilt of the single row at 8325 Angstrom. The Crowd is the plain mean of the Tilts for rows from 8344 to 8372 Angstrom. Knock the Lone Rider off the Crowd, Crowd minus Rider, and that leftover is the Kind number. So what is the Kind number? 0.019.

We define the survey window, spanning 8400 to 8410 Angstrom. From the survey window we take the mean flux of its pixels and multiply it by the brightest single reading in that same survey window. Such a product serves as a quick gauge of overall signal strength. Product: 28.6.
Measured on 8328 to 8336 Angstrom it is 27.7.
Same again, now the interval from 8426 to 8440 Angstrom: 22.1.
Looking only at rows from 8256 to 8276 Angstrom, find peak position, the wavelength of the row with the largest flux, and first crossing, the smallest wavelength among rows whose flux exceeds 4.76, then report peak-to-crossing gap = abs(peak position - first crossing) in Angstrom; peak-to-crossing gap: 6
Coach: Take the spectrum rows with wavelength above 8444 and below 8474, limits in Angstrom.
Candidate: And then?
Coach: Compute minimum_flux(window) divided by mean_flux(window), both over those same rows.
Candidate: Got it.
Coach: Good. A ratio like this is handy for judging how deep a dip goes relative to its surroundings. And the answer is 0.93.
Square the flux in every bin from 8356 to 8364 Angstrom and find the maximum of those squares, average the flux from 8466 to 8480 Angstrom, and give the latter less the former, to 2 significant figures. -19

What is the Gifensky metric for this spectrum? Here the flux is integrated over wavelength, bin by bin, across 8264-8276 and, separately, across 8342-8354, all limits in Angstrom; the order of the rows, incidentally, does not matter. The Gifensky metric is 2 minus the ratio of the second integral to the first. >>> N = 1.02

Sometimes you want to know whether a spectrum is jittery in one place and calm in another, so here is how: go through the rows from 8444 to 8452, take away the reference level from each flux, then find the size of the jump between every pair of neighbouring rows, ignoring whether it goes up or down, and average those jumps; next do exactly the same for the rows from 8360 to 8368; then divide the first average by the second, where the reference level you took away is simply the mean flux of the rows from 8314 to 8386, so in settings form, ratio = 1.3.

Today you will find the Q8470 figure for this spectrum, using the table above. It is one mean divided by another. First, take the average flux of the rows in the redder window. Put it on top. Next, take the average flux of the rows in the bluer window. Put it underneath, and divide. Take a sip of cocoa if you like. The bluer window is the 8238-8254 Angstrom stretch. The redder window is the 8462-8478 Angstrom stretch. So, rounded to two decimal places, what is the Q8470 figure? 0.96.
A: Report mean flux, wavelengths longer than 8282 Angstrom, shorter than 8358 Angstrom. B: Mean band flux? 4.94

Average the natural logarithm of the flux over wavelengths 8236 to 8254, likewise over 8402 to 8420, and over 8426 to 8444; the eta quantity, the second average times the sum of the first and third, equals 5.0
